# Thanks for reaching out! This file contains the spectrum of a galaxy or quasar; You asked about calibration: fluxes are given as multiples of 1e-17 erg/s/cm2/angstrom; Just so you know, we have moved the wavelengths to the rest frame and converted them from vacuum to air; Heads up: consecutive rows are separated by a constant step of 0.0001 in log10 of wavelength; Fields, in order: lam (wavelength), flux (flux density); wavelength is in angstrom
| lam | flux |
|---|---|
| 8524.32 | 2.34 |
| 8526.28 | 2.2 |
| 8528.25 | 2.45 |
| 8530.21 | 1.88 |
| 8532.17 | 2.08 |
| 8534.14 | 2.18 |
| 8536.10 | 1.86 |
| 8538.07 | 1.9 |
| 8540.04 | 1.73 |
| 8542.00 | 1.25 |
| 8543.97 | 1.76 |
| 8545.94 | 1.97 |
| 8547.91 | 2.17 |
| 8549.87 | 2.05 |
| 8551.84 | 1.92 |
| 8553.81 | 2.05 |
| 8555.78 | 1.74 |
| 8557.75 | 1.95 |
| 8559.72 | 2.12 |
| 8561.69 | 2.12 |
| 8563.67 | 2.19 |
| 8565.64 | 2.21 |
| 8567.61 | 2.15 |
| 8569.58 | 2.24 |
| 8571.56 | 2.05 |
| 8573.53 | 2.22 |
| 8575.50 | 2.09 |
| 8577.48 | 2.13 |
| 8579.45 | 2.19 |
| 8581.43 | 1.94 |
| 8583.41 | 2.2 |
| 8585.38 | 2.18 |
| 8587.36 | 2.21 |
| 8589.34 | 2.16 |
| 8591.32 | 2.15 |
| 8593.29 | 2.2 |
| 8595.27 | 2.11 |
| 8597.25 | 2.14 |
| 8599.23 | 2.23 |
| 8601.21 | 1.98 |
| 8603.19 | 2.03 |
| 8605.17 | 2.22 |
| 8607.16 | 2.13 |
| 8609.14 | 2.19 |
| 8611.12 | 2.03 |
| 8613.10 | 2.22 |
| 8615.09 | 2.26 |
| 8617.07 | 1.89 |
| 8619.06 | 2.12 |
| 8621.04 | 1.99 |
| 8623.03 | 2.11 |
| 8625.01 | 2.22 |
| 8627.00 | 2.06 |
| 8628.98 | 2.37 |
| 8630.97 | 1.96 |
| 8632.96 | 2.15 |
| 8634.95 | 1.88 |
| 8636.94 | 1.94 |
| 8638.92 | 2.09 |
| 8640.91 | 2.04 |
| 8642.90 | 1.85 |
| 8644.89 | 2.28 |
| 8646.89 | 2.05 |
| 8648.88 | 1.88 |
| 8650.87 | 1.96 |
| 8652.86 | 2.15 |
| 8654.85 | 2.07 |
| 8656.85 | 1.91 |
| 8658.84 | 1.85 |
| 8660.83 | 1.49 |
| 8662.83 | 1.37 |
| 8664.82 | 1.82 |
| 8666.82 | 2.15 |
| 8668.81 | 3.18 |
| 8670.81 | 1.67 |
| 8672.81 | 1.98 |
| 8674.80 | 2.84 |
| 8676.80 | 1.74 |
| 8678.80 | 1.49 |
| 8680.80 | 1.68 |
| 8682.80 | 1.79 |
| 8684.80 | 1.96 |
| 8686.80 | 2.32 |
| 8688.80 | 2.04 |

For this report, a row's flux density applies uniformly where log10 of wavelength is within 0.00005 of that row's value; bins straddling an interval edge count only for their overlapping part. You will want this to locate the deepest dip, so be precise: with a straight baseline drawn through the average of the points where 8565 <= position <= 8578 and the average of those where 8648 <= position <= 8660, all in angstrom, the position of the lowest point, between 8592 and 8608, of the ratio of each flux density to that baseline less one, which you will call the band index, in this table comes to 8601.21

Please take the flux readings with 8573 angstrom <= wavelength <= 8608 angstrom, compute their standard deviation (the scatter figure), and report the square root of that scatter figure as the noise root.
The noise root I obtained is 0.29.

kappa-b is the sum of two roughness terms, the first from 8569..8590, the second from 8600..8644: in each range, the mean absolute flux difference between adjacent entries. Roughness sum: 0.288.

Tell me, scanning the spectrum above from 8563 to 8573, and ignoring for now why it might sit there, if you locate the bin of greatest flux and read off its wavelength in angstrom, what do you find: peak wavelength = 8569.58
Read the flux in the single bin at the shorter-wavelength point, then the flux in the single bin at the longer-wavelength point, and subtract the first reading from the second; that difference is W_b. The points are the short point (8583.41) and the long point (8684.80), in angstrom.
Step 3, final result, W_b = -0.24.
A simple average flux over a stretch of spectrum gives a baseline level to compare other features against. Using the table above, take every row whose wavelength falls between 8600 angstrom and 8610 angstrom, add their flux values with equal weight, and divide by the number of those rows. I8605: 2.11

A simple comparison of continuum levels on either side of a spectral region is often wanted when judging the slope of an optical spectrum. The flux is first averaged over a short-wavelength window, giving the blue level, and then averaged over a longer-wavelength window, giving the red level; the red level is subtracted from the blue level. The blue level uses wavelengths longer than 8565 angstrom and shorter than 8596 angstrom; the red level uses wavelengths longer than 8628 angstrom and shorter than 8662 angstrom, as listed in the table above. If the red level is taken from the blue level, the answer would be 0.16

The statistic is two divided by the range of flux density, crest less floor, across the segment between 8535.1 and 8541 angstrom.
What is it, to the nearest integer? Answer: 12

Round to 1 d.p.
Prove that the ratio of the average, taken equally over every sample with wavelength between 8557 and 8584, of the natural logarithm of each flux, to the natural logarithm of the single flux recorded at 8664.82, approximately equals 1.3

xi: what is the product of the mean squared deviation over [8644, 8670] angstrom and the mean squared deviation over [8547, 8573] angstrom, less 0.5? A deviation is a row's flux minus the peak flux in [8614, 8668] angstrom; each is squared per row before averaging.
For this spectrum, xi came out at -0.468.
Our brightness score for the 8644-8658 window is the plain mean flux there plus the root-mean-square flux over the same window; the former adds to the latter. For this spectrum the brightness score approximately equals 4.1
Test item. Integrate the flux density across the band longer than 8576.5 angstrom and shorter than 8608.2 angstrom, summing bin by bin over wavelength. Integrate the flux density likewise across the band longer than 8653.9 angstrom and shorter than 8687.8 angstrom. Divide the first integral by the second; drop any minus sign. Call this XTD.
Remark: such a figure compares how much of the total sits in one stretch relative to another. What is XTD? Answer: 1.0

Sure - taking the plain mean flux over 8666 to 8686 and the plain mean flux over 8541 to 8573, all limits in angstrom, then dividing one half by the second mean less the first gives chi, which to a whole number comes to -10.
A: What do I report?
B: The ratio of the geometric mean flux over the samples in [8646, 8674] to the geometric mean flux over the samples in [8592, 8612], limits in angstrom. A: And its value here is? 0.91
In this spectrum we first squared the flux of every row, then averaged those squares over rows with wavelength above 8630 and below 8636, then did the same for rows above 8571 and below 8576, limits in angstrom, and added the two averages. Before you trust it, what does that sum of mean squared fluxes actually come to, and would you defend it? 8.5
